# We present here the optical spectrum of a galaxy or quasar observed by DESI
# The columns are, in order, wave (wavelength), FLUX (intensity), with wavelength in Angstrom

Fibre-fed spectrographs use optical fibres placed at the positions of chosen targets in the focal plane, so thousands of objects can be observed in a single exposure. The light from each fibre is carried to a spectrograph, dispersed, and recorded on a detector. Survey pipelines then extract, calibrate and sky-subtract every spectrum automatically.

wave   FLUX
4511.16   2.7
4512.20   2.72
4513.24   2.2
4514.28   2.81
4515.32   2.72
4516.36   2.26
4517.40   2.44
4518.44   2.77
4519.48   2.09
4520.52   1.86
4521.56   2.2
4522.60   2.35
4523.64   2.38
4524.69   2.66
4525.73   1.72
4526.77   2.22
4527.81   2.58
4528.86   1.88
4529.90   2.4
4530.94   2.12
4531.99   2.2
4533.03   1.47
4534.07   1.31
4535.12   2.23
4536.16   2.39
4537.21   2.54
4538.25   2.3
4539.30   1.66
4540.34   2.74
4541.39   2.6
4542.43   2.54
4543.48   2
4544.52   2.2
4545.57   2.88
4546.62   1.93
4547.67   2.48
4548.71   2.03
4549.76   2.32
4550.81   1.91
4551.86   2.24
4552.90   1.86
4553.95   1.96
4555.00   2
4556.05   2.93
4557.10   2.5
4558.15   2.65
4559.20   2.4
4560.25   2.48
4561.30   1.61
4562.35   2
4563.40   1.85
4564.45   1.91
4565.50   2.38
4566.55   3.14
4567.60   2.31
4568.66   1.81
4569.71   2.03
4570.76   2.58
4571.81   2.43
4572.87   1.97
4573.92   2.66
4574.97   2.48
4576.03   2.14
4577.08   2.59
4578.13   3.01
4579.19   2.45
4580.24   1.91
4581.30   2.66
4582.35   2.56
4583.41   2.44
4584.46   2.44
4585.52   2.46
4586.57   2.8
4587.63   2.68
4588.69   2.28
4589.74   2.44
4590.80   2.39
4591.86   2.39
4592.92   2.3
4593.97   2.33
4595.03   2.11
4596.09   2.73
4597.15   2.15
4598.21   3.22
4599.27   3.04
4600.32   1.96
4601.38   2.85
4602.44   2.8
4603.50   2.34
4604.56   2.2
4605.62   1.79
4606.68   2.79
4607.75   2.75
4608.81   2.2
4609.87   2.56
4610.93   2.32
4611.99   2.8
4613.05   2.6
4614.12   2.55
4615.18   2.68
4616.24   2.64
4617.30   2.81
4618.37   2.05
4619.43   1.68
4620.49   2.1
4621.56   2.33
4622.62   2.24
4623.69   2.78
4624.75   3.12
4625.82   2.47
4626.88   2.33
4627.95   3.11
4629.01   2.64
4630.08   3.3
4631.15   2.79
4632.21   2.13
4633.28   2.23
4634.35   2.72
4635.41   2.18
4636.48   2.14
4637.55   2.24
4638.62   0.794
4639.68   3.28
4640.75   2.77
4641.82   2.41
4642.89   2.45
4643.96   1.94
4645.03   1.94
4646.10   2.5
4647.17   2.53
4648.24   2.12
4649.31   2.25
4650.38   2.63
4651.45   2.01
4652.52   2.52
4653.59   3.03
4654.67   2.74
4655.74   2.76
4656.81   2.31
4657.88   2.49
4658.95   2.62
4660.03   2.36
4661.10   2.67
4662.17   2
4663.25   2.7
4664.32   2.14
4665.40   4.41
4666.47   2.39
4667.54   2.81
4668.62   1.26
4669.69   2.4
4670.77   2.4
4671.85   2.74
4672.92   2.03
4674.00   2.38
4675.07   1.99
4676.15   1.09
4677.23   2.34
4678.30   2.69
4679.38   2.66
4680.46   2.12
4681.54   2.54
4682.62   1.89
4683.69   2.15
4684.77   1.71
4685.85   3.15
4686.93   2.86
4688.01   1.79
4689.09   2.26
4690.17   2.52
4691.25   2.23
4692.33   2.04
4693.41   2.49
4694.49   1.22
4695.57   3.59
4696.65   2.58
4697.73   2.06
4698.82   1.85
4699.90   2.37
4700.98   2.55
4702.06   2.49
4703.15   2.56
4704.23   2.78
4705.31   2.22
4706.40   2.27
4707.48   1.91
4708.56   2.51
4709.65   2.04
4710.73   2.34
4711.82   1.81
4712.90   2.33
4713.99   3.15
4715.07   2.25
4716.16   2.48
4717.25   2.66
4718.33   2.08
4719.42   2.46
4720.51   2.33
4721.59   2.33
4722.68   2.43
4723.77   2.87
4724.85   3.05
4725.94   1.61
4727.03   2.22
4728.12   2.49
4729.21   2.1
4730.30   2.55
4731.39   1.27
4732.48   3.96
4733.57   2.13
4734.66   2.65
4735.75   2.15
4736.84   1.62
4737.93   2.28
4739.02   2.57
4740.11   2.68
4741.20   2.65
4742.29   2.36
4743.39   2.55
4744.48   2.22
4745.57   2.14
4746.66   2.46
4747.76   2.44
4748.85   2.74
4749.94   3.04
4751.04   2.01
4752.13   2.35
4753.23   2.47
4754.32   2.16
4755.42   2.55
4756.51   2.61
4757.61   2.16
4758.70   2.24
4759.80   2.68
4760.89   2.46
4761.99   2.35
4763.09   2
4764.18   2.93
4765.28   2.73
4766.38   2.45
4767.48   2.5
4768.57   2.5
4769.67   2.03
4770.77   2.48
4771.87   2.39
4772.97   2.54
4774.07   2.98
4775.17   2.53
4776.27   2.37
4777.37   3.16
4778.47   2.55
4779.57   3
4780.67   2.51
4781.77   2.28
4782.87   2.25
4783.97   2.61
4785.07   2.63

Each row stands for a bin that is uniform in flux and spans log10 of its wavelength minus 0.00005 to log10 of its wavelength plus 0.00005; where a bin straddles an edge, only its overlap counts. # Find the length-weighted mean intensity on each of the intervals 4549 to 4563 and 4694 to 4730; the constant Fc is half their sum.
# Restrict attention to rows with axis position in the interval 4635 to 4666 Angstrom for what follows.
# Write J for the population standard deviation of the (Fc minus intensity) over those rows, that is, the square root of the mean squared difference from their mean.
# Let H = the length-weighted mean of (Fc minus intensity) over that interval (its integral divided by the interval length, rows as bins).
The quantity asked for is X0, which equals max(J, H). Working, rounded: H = -0.16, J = 0.57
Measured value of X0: 0.57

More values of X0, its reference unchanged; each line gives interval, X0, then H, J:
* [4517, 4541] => 0.38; 0.09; 0.38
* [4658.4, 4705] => 0.57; -0.08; 0.57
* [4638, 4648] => 0.65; 0.00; 0.65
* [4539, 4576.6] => 0.37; 0.02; 0.37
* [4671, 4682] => 0.47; 0.03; 0.47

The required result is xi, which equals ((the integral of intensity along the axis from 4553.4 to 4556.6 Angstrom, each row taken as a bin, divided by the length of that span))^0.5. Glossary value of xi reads 1.51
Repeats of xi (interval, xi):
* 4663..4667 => 1.71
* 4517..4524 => 1.52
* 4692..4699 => 1.51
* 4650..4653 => 1.54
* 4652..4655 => 1.66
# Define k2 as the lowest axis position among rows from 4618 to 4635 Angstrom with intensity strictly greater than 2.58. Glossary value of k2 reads 4623.69 Angstrom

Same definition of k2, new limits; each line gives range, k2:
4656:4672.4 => 4658.95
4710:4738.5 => 4713.99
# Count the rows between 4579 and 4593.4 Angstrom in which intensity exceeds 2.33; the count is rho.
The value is 11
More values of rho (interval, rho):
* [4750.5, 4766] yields 9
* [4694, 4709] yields 8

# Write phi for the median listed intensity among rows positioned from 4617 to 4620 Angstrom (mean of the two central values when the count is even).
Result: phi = 2.05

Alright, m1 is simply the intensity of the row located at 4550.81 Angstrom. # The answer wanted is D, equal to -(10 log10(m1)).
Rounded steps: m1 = 1.91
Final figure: -2.8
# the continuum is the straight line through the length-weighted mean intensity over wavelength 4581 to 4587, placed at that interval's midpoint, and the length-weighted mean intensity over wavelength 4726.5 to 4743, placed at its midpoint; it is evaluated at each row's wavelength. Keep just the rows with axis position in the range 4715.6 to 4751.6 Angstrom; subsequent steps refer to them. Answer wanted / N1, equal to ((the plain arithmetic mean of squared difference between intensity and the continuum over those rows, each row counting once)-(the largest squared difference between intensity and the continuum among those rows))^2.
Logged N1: 5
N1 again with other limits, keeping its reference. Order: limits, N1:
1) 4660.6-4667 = 10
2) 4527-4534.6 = 1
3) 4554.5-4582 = 1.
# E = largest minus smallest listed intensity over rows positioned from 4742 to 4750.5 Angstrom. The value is 0.9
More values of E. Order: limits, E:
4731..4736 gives 2.7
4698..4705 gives 0.9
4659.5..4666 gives 2.4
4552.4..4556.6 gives 1.1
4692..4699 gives 2.4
